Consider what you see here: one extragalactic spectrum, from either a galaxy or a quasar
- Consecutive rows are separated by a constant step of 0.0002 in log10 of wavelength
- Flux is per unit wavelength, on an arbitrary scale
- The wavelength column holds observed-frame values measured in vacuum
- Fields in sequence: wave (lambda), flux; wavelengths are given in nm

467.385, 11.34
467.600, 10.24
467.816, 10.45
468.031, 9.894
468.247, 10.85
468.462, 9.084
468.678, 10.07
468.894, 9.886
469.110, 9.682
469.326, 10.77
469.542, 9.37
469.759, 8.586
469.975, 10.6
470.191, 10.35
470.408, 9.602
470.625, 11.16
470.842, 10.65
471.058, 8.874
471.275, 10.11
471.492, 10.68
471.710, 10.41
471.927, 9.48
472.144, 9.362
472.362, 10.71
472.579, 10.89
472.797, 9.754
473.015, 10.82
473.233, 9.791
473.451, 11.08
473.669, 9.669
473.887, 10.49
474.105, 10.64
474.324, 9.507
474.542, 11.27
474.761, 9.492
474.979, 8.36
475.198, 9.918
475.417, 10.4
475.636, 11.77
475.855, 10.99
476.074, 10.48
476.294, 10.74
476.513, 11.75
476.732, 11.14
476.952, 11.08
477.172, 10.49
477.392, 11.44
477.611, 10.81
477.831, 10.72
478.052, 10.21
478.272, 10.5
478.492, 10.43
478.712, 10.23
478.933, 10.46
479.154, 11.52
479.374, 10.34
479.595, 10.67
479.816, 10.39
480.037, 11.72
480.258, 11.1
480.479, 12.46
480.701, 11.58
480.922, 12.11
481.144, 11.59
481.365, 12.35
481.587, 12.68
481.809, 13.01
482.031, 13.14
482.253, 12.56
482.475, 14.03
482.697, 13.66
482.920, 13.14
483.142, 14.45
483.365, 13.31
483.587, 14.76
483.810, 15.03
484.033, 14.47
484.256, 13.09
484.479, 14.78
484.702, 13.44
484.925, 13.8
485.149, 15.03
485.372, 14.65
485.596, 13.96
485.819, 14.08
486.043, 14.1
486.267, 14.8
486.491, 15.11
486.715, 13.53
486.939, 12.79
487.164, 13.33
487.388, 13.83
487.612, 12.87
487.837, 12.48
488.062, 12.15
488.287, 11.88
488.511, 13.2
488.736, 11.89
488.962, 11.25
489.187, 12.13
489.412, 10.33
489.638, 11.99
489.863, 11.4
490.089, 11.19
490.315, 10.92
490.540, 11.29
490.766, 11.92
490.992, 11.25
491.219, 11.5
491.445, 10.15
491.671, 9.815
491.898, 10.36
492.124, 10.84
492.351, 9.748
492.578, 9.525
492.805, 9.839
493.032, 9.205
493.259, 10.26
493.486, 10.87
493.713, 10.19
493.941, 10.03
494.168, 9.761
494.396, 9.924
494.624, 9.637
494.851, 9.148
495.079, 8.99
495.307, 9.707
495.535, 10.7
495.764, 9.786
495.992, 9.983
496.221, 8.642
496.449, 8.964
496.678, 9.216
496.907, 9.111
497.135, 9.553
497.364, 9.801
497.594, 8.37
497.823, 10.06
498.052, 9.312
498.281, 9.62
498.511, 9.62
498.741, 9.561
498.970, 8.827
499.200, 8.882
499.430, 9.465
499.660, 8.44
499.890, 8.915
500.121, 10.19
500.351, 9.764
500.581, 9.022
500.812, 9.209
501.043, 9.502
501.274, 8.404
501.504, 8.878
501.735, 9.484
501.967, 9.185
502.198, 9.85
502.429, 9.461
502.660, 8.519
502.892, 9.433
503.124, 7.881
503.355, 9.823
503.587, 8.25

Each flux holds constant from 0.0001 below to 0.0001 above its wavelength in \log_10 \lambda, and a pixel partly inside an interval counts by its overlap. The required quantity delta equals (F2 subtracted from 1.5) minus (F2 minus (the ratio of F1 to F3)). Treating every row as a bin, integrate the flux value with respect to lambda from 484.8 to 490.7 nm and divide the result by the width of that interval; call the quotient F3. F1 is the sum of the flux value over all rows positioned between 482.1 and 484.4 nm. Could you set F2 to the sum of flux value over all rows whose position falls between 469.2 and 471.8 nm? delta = -230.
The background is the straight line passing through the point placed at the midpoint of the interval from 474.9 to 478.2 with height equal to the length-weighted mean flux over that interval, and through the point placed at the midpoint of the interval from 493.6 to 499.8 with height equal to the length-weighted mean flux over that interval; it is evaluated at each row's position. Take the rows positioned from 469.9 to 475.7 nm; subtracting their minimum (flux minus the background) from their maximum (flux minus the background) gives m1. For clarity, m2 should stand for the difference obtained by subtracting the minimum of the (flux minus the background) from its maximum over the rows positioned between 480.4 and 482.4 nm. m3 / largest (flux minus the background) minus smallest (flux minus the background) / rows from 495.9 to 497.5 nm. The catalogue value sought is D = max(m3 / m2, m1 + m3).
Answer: 4.8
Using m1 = 3.5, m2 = 1.6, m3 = 1.3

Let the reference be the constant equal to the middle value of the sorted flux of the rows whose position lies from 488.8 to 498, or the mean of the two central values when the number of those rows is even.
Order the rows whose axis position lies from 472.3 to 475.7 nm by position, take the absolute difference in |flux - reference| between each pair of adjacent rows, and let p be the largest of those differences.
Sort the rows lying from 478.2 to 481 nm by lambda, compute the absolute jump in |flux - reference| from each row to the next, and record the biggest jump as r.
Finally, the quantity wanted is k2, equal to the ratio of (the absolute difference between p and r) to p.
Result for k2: 0.127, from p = 1.56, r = 1.36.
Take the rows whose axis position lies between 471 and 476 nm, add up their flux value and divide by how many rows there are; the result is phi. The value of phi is 10.2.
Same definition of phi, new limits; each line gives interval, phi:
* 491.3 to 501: 9.6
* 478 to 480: 10.5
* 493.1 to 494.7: 10.1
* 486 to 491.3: 12.4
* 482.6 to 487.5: 14.1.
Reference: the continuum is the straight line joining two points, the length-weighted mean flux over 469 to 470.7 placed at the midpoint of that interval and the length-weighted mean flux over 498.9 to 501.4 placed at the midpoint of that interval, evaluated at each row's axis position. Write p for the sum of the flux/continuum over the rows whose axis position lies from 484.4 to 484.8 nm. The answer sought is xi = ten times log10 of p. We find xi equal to 4.69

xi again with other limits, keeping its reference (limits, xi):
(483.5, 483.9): 4.91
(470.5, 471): 3.40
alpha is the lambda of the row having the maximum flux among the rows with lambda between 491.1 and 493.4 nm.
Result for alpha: 491.219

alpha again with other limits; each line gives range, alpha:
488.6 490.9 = 489.187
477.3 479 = 477.392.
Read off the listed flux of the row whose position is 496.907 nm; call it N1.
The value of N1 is 9.111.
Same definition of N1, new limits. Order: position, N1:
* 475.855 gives 10.99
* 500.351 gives 9.764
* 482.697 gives 13.66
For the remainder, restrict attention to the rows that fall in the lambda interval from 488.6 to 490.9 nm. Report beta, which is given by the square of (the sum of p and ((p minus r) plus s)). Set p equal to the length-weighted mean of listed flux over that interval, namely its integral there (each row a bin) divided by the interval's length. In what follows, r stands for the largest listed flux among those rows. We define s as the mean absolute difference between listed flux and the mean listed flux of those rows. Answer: 126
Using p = 11.4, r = 12.13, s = 0.44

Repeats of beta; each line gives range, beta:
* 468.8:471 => 91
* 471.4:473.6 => 101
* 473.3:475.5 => 92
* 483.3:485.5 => 200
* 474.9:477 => 106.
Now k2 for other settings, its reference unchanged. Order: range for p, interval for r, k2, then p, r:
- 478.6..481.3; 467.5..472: 0.243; 1.36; 1.03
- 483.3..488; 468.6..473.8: 0.391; 1.69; 1.03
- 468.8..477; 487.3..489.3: 0.153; 1.56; 1.32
